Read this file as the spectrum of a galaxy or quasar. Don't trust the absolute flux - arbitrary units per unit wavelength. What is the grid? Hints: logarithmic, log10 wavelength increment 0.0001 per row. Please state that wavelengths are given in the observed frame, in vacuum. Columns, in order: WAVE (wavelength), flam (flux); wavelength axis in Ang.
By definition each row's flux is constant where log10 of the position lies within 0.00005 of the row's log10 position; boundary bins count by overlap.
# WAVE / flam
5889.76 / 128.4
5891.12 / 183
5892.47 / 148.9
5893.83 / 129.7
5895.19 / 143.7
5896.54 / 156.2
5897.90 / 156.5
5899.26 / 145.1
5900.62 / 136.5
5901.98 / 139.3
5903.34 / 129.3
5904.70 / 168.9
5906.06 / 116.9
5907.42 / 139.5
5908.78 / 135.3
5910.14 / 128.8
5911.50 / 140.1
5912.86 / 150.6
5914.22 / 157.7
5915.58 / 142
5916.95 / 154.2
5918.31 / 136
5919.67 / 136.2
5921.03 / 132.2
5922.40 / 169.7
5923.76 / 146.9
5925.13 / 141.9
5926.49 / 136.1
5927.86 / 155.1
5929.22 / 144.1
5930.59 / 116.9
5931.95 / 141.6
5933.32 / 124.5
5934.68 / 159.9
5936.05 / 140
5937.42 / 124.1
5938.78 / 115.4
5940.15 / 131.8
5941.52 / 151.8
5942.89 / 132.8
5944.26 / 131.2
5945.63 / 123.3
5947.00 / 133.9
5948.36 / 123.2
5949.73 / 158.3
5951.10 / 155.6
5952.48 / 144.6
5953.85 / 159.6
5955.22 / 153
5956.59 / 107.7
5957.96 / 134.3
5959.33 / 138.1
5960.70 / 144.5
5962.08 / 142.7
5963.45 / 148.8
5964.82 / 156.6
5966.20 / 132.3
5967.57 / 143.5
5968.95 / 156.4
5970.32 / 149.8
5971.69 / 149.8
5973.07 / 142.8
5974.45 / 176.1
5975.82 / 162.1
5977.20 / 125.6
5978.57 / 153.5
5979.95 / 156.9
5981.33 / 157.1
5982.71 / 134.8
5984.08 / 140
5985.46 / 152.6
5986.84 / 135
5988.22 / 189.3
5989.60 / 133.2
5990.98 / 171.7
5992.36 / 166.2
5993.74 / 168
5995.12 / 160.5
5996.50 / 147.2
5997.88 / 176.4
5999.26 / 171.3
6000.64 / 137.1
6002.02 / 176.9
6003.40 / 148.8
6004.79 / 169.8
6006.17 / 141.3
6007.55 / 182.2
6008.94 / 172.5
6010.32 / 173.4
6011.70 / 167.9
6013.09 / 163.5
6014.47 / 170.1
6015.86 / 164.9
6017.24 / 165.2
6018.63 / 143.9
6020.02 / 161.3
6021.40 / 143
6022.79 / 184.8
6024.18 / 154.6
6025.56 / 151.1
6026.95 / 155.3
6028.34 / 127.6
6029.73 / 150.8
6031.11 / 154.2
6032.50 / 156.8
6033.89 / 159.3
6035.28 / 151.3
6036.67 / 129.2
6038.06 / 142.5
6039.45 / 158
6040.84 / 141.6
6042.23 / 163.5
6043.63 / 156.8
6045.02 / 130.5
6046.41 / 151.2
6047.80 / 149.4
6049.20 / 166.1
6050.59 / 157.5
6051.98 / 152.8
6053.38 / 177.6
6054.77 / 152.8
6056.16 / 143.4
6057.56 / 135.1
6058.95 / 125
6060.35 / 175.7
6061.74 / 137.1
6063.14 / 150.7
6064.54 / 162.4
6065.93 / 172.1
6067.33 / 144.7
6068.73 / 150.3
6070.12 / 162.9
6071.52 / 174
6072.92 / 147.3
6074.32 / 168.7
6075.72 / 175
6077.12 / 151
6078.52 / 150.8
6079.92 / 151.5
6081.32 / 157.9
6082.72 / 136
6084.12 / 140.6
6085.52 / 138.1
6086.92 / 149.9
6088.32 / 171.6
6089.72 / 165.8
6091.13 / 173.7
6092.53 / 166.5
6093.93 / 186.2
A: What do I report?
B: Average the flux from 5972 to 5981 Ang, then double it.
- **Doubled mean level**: 306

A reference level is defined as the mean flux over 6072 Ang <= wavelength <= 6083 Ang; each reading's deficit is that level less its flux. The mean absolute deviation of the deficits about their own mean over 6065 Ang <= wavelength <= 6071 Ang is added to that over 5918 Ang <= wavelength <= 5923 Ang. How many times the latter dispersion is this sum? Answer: 1.8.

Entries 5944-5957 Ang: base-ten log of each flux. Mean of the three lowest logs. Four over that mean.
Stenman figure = 1.93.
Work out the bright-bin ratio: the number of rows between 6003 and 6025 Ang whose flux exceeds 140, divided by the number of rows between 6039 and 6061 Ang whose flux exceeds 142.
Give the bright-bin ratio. 1.3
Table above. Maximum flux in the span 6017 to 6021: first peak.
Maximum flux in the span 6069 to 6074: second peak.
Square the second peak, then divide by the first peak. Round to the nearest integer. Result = 183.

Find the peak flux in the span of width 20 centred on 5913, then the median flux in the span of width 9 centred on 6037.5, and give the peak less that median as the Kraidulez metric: 23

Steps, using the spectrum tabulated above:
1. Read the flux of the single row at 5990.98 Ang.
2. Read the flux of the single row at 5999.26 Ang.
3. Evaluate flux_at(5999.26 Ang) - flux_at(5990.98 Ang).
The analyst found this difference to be 0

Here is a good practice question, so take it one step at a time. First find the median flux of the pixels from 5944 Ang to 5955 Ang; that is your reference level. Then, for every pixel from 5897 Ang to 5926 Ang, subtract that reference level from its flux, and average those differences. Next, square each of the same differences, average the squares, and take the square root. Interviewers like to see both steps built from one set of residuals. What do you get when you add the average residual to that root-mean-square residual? 17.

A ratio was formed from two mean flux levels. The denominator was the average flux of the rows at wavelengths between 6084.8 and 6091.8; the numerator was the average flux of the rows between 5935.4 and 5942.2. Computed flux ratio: 0.83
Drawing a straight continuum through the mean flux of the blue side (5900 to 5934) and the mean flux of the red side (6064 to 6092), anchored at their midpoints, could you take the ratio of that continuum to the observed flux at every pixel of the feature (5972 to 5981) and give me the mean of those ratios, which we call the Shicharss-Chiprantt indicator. 0.97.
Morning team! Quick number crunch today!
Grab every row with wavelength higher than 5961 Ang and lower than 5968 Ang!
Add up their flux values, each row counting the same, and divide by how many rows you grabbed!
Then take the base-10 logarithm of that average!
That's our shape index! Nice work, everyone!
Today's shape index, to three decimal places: 2.161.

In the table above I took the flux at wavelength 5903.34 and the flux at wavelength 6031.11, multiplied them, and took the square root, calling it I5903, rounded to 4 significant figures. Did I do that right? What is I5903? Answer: 141.2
